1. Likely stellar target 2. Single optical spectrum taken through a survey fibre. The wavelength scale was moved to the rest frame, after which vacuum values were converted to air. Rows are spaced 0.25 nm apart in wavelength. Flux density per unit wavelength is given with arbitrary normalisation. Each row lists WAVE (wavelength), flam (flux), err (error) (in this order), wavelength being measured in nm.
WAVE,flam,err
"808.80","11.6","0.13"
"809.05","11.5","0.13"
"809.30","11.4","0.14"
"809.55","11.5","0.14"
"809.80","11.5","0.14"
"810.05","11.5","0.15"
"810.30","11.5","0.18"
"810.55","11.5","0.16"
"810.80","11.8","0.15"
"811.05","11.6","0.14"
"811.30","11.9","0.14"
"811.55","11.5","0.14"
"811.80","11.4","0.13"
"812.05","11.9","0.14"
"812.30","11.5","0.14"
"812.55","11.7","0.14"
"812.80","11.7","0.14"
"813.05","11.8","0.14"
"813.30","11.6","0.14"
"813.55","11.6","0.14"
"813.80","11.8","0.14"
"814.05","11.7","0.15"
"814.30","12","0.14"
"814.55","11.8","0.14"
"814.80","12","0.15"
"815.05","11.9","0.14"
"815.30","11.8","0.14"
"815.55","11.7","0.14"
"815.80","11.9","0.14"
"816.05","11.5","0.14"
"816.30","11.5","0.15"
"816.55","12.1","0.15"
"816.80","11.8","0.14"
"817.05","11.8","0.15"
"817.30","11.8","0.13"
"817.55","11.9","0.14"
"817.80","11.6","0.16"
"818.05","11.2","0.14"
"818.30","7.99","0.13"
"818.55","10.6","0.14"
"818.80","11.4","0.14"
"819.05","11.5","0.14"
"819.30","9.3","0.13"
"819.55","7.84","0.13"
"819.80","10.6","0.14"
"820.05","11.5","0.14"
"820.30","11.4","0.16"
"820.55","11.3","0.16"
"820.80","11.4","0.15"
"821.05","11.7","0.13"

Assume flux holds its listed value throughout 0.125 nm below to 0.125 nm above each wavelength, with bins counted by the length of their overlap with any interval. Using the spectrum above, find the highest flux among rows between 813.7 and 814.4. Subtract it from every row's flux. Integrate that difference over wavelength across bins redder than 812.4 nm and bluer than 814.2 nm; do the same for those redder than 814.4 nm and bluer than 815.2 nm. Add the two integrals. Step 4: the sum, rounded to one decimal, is -0.6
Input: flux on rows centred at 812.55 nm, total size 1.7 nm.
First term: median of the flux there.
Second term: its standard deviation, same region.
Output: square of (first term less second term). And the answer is 133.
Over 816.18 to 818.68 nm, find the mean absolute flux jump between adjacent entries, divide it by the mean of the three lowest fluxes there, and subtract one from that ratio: -0.916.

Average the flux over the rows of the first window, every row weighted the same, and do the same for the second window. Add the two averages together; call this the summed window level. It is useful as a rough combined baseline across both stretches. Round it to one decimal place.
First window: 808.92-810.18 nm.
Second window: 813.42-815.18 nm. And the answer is 23.3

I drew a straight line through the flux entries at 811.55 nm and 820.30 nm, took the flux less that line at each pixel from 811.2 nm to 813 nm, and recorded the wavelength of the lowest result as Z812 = 811.80 nm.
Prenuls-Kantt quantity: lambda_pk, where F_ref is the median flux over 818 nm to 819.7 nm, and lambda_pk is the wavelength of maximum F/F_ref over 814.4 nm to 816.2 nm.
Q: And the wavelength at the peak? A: 814.80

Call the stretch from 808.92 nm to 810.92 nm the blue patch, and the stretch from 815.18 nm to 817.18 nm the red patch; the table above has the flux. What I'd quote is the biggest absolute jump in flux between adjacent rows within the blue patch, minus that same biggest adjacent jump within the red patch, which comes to -0.3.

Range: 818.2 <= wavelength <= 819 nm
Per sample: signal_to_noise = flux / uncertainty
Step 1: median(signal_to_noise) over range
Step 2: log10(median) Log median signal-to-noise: 1.88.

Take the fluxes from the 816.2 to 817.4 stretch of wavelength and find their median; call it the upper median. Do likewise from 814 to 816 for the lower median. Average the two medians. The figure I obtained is 11.8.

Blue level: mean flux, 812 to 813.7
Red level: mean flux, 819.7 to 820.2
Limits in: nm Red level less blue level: -0.6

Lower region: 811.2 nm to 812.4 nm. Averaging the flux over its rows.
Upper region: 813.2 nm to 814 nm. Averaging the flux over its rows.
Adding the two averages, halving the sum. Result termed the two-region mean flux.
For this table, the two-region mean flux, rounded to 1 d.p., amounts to 11.7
